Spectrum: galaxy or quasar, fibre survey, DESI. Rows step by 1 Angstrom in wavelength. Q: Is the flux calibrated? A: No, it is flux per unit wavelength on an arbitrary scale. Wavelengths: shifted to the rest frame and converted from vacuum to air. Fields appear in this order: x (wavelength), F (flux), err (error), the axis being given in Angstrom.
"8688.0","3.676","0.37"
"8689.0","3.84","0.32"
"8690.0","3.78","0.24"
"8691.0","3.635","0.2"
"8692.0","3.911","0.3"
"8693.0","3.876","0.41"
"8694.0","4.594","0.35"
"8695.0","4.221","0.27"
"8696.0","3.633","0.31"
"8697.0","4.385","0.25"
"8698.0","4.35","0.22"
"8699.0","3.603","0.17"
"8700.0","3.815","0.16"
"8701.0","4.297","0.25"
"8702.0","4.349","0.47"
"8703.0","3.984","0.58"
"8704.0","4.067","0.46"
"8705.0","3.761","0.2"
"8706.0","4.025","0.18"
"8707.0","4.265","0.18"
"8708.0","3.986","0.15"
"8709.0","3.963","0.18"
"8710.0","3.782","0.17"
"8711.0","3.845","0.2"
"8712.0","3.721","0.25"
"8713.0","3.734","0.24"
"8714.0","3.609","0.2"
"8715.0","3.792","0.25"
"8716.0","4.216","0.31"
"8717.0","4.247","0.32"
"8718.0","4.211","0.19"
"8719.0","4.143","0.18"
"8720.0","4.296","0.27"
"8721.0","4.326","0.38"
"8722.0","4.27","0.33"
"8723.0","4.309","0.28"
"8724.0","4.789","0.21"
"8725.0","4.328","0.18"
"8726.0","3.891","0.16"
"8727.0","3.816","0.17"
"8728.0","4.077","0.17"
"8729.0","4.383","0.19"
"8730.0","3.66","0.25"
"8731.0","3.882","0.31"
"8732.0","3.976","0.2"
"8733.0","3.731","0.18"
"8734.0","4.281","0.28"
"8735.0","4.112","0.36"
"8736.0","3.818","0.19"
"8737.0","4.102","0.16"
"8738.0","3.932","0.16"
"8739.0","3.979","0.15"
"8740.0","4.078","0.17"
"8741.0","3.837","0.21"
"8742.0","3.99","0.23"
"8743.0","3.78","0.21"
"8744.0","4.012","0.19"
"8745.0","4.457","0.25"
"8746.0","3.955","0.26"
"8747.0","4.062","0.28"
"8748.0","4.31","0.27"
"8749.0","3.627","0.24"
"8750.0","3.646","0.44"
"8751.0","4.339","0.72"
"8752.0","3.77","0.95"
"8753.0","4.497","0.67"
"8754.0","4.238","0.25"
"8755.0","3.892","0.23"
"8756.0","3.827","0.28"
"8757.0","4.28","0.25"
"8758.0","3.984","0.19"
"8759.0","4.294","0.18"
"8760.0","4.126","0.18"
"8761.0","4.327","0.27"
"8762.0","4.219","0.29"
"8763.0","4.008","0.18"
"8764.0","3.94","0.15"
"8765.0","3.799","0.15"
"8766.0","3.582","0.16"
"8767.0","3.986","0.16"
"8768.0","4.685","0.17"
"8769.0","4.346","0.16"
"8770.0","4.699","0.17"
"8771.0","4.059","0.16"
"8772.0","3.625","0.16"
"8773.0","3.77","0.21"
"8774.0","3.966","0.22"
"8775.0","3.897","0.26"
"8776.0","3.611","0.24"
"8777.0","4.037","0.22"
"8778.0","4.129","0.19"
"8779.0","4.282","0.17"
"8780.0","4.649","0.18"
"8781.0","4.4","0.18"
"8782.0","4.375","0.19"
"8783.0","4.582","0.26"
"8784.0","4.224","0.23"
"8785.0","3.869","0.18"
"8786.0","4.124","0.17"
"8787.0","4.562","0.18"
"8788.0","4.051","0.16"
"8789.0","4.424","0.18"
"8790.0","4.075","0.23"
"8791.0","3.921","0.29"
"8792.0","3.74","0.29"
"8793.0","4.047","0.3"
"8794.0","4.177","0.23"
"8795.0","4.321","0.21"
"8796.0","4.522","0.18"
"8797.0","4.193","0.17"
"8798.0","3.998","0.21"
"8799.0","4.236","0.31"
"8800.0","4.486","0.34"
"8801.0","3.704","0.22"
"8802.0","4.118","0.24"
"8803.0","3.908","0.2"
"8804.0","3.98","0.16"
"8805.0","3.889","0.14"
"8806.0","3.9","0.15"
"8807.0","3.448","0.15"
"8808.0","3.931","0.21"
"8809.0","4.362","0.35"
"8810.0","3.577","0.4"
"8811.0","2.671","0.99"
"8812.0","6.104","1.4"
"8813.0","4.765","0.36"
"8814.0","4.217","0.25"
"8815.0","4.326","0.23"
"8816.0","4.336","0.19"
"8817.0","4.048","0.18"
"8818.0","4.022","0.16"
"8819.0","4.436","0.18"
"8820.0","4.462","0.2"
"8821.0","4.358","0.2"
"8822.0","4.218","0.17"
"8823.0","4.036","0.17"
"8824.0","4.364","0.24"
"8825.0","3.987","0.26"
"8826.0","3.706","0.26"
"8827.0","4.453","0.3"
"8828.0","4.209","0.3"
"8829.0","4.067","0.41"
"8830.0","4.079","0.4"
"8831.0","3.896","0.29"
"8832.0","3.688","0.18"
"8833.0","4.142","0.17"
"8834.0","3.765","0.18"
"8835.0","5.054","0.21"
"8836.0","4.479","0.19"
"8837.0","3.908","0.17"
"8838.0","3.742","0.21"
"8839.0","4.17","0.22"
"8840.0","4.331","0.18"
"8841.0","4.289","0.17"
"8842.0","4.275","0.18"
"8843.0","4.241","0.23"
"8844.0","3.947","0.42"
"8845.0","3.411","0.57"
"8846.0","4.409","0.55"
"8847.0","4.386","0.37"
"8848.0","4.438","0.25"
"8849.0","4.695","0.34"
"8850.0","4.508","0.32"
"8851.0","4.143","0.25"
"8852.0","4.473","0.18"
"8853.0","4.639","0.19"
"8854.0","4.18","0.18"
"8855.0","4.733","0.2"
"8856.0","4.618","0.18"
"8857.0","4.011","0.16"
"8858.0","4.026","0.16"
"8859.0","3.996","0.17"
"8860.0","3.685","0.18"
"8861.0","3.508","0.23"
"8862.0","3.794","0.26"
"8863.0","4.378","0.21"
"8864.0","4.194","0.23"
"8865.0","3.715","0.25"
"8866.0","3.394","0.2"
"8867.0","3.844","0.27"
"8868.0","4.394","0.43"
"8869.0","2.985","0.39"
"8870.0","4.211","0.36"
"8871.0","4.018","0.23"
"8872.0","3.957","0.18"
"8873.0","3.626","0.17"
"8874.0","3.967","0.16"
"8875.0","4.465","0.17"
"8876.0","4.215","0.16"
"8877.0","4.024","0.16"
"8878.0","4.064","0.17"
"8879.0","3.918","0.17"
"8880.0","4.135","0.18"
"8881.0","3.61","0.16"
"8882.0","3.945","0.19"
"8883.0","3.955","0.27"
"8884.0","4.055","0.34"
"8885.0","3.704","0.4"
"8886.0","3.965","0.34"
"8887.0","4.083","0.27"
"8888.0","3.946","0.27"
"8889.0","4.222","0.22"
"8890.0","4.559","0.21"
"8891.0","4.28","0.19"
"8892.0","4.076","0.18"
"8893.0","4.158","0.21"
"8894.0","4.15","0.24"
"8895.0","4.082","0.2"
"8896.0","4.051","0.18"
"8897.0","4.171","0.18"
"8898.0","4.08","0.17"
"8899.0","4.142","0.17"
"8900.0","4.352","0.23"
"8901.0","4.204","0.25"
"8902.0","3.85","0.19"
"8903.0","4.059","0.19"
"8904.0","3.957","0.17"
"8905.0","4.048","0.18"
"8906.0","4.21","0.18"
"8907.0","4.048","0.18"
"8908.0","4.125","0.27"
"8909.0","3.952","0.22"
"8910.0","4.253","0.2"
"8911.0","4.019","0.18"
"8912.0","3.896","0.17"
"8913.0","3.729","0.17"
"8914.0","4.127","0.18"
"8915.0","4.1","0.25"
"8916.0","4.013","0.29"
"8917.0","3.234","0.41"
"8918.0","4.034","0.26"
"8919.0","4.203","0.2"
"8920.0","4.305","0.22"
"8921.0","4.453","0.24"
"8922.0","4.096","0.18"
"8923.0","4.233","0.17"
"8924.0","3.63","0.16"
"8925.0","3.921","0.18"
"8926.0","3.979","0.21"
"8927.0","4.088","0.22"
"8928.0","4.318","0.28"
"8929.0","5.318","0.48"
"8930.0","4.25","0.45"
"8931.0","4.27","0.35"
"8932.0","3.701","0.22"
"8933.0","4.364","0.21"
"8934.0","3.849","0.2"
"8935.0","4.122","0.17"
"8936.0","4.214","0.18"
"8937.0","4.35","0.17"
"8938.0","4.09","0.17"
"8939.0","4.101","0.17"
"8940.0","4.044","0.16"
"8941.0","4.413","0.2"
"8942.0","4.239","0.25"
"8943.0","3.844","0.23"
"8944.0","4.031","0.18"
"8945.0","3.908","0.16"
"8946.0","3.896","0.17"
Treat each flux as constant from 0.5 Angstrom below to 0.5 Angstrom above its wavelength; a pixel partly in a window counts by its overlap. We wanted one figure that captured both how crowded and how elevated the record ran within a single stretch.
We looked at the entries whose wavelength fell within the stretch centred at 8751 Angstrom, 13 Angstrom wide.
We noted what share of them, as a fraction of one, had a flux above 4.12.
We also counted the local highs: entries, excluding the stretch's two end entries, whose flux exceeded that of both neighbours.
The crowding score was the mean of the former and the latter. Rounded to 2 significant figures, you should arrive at 1.7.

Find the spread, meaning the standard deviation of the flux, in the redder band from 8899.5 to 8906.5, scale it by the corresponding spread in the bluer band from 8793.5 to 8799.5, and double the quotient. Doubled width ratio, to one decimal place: 2.0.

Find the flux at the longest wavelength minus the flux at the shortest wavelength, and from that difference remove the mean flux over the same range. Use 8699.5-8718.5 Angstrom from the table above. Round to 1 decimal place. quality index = -3.6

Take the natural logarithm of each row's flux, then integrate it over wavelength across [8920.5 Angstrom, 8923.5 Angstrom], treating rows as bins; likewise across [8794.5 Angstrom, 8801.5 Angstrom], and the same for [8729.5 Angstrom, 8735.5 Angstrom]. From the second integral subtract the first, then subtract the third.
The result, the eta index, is -2.5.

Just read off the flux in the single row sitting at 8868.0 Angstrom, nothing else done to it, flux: 4.394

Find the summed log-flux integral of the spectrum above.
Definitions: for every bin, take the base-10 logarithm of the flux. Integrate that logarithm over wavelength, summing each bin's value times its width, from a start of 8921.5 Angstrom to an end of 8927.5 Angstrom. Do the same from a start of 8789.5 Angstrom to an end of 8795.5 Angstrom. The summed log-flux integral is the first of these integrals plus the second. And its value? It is 7.24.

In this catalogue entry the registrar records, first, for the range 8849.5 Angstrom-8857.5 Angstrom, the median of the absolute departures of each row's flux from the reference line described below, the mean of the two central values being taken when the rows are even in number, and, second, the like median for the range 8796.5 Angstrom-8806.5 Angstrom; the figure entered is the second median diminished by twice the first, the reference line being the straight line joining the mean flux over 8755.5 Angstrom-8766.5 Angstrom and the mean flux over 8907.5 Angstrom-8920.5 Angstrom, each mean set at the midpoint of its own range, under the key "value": -0.82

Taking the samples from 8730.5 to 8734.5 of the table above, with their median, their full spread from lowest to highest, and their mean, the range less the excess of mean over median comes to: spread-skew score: 0.51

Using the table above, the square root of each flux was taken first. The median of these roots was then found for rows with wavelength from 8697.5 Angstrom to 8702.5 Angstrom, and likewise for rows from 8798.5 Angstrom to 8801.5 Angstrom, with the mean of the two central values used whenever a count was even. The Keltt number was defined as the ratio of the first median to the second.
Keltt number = 1.01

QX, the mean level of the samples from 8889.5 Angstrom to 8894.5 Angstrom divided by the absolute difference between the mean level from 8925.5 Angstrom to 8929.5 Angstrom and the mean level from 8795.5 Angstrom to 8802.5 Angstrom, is 17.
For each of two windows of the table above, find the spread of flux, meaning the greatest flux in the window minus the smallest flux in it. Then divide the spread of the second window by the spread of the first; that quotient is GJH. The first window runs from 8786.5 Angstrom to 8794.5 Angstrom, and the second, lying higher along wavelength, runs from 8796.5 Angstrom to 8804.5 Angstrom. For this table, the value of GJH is 0.95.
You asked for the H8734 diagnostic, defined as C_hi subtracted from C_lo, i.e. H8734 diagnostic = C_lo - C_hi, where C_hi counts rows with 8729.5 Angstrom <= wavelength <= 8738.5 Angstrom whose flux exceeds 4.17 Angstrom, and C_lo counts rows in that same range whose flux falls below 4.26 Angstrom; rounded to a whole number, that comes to 7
